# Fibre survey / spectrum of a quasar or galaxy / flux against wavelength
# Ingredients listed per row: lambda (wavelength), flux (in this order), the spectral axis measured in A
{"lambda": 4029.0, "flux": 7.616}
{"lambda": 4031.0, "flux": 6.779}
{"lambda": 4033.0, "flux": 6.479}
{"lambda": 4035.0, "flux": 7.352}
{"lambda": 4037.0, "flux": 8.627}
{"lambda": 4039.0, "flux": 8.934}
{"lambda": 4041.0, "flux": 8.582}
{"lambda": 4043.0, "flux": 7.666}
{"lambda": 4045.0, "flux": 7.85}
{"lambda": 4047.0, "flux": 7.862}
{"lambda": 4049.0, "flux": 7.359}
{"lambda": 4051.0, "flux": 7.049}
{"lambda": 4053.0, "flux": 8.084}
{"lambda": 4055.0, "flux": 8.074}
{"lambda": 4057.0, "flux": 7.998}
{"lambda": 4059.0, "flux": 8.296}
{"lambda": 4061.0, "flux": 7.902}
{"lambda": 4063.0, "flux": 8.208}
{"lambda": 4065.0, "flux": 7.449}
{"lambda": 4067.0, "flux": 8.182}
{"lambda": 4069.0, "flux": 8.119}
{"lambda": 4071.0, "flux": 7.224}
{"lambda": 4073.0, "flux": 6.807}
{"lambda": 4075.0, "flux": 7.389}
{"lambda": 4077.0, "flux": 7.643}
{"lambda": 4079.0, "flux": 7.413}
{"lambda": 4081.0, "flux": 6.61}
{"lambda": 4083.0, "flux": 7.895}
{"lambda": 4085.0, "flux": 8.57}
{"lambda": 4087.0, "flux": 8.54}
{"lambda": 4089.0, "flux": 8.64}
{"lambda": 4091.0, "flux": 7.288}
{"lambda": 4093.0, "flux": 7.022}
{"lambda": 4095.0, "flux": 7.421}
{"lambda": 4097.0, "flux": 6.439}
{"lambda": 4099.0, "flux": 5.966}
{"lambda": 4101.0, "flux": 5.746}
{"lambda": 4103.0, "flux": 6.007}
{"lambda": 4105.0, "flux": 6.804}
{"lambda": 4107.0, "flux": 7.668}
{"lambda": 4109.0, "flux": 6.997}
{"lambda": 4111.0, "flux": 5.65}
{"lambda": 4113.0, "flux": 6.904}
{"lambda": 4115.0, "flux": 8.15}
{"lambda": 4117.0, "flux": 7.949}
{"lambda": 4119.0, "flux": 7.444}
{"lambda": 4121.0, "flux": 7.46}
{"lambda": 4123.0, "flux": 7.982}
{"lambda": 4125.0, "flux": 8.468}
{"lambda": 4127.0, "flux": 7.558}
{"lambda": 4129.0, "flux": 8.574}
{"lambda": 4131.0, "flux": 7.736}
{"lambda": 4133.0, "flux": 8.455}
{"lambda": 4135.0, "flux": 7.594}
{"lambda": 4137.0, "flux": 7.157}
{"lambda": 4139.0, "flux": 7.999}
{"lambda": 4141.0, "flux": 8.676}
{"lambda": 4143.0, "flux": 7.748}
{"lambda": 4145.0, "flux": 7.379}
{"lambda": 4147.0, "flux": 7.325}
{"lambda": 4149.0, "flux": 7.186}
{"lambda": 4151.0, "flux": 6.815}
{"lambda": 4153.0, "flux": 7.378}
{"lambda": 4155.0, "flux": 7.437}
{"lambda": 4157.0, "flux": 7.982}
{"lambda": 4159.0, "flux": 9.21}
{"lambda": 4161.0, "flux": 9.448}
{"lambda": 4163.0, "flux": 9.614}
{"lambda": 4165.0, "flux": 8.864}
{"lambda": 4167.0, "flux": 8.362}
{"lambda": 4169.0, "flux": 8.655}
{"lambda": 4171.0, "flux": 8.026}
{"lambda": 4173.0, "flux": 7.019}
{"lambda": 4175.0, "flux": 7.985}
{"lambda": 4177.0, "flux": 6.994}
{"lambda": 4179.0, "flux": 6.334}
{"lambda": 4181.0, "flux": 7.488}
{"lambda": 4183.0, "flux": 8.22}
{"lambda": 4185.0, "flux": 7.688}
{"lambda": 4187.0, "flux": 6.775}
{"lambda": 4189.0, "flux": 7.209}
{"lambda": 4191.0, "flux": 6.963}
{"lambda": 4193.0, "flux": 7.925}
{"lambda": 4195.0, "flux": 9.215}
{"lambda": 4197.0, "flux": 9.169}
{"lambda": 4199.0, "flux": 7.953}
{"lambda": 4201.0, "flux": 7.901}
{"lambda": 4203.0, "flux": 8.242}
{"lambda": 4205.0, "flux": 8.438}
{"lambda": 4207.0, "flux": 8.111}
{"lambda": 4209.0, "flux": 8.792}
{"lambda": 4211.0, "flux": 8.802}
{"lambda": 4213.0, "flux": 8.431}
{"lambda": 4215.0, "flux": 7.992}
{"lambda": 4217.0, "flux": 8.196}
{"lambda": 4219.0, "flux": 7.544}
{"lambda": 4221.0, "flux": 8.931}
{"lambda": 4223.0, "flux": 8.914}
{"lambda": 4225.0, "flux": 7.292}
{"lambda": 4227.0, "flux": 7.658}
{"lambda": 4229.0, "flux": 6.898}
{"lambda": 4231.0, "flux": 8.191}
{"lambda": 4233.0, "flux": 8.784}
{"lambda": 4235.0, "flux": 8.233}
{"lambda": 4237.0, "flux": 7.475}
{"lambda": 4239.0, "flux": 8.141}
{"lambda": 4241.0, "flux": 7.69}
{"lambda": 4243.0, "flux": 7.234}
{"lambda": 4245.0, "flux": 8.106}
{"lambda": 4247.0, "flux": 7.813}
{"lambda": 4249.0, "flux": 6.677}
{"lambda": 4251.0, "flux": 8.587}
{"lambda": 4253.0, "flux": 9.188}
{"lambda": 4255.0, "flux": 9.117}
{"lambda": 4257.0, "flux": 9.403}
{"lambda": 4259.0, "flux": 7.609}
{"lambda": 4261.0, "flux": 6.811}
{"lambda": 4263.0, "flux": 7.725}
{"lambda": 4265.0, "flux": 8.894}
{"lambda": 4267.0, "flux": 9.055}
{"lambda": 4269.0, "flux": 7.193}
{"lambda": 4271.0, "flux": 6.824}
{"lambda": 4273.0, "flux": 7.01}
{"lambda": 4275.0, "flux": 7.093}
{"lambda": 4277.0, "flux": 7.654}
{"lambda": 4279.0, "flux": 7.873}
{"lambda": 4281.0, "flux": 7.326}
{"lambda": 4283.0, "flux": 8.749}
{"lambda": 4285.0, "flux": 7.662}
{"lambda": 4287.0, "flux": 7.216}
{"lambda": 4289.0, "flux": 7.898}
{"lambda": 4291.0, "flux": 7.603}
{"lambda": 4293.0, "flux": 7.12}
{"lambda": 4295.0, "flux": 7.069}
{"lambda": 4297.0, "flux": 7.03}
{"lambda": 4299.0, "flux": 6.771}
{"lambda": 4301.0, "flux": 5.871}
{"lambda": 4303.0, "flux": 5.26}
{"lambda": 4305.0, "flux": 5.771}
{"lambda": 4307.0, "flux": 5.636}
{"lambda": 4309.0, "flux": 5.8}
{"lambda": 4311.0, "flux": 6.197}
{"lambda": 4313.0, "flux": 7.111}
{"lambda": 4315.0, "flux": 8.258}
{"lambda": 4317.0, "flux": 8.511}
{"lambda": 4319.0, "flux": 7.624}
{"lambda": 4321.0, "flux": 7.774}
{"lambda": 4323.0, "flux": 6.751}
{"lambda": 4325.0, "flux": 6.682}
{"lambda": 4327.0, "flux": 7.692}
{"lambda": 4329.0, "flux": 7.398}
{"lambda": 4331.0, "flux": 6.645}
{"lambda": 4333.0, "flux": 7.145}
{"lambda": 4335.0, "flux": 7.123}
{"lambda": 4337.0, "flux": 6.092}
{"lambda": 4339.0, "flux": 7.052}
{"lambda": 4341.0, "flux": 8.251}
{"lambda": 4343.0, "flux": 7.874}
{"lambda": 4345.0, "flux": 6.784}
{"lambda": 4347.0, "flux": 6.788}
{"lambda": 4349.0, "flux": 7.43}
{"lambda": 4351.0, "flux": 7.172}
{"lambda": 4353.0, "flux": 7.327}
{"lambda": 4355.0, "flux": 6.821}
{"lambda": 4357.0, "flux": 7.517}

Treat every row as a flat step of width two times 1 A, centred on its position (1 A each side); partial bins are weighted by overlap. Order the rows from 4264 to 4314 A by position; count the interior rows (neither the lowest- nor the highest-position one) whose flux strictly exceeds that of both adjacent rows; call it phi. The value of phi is 5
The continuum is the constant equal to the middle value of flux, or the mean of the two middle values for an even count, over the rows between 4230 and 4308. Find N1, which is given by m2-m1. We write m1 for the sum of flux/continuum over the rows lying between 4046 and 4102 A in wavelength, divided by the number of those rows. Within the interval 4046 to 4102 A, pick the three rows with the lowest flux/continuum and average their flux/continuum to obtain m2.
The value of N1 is -0.20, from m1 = 0.99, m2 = 0.80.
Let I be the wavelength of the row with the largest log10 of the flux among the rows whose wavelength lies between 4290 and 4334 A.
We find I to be 4317.0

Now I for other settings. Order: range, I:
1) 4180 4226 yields 4195.0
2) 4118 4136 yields 4129.0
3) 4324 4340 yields 4327.0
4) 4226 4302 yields 4257.0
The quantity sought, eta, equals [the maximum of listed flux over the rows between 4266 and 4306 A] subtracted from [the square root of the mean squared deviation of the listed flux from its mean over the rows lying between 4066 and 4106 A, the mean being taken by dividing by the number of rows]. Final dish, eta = -8.2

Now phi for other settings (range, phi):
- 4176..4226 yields 7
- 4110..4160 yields 5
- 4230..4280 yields 6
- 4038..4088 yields 7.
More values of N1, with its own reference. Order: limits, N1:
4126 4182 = -0.15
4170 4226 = -0.17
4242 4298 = -0.13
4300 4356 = -0.18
